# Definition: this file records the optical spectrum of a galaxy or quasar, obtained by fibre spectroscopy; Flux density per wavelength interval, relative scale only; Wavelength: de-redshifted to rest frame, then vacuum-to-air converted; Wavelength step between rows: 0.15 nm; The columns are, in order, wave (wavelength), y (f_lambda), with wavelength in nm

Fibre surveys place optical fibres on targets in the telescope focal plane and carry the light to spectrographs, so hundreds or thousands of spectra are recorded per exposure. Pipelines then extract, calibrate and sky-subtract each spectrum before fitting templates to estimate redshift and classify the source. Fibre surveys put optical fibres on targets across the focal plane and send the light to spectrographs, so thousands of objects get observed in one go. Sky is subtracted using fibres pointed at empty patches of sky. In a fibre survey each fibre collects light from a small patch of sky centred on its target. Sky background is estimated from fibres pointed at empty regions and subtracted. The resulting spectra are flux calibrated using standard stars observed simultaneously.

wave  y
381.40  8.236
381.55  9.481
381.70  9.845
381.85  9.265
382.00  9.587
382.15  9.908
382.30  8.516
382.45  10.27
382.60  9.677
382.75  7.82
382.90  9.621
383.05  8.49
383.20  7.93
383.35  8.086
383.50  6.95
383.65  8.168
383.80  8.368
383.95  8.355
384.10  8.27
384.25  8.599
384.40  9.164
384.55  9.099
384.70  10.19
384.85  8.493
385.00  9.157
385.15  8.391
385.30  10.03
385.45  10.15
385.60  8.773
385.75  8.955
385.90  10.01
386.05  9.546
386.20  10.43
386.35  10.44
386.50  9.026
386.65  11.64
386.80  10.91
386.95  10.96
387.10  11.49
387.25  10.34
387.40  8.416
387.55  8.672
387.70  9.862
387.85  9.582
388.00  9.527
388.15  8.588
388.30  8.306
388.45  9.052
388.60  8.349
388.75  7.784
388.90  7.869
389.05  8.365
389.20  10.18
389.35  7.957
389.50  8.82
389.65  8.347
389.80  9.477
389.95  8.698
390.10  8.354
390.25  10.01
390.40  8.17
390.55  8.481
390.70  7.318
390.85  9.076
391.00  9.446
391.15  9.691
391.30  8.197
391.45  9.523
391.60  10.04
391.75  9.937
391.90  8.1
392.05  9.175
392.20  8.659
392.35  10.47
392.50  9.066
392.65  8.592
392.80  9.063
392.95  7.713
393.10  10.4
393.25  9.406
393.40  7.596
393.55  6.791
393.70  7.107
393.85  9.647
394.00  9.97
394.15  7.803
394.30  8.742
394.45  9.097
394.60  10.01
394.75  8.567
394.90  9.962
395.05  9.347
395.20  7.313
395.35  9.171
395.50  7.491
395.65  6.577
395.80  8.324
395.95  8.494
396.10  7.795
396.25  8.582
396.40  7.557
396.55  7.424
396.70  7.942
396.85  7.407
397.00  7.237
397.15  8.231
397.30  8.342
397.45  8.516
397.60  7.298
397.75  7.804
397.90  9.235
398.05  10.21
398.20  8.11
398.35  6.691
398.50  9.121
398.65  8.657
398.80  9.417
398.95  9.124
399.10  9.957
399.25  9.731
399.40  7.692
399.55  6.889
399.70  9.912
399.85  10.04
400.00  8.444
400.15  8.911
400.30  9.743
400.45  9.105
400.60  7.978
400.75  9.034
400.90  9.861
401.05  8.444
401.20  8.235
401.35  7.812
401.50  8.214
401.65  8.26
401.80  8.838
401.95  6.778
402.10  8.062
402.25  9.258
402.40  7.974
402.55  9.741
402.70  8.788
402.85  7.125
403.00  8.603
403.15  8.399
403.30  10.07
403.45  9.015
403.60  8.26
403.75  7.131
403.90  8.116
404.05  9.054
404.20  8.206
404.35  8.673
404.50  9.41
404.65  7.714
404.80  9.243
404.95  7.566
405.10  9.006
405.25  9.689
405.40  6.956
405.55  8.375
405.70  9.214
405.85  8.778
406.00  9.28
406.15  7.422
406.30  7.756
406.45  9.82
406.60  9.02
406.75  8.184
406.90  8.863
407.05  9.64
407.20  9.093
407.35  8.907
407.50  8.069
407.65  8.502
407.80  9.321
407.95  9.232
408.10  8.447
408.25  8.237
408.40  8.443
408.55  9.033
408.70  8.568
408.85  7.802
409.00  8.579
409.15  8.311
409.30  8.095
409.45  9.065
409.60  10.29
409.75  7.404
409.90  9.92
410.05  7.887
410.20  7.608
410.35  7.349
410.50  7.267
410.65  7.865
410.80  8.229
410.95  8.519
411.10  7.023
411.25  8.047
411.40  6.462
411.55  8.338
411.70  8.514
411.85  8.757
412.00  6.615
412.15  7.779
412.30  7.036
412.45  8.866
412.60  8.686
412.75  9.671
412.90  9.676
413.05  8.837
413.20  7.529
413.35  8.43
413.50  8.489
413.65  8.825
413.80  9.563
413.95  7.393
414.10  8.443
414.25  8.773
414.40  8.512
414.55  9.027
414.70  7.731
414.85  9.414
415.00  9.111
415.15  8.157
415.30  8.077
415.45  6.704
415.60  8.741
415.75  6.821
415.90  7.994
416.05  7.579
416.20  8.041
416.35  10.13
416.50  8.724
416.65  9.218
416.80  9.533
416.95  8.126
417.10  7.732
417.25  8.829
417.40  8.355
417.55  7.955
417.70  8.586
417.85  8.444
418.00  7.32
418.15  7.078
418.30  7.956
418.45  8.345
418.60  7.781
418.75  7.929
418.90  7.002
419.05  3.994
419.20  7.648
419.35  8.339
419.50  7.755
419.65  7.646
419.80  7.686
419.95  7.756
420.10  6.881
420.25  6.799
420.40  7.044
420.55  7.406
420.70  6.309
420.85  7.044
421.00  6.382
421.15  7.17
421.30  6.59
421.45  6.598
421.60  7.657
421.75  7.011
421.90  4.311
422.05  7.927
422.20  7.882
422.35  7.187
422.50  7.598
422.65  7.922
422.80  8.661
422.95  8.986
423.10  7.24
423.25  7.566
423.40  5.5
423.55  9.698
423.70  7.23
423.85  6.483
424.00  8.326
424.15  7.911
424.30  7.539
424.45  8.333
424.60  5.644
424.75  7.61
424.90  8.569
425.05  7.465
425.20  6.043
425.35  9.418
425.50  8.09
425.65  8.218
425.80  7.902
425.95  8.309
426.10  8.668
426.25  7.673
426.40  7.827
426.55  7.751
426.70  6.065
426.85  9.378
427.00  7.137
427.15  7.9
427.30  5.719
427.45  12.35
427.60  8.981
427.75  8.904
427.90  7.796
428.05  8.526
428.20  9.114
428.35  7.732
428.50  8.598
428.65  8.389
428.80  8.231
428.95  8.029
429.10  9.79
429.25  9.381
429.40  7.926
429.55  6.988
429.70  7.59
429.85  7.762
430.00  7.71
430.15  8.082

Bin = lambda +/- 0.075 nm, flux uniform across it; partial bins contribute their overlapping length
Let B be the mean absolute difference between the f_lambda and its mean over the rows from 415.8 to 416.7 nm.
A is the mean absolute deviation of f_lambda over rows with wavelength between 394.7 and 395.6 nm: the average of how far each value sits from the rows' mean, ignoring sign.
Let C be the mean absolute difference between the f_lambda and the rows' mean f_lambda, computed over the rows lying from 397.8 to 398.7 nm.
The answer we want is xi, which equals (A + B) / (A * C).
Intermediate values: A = 0.85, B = 0.7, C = 0.85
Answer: 2.2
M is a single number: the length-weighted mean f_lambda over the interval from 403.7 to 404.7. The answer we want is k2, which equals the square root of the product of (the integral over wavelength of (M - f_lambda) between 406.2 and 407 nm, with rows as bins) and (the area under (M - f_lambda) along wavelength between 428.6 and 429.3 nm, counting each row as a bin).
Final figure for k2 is 0.27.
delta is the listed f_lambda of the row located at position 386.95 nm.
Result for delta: 10.96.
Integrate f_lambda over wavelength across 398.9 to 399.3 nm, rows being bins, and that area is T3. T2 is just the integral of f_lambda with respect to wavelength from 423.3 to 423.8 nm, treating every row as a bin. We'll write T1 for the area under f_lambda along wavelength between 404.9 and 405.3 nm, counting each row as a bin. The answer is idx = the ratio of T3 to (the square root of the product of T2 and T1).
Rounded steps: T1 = 3.51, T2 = 3.7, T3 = 3.85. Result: 1.07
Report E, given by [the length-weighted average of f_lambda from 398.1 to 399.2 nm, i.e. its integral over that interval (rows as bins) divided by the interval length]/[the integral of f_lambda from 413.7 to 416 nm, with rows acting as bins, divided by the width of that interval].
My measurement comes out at 1.06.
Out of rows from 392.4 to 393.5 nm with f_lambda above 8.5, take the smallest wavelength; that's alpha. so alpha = 392.50 nm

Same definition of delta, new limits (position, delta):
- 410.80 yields 8.229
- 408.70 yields 8.568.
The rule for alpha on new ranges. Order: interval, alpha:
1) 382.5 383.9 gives 382.60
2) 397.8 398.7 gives 397.90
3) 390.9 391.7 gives 391.00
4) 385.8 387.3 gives 385.90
